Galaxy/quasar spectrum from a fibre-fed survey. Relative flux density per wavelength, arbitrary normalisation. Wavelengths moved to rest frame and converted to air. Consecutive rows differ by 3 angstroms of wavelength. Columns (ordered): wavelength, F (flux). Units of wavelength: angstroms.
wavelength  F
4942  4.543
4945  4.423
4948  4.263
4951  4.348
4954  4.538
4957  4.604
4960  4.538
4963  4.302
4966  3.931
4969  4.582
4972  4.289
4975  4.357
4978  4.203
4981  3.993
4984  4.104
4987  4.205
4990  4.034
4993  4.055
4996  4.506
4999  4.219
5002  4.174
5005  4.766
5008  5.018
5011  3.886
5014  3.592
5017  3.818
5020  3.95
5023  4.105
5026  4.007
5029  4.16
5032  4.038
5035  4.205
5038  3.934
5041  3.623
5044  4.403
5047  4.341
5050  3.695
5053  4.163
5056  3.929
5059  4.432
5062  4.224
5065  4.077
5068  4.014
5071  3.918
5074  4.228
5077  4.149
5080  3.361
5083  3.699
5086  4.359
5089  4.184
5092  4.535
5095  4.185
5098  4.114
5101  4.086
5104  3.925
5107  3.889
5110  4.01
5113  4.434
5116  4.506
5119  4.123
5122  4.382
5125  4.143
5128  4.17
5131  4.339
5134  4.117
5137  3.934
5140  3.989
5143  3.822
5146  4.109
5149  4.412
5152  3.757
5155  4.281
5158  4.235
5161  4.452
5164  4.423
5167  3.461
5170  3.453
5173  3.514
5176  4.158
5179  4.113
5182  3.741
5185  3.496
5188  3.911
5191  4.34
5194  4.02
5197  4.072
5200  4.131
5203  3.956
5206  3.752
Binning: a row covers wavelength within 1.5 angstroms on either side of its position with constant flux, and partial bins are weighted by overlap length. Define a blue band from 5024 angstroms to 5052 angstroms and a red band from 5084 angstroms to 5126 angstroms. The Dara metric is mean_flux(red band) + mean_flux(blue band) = 8.25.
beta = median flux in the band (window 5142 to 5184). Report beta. 4.111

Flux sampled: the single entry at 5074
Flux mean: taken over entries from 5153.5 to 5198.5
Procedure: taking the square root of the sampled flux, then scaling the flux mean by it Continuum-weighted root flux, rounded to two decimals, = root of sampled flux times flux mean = 8.18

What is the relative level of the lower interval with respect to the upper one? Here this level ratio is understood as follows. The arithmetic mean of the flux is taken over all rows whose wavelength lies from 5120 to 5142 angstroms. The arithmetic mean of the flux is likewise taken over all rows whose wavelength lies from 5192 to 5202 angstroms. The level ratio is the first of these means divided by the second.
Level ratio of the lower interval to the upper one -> 1.02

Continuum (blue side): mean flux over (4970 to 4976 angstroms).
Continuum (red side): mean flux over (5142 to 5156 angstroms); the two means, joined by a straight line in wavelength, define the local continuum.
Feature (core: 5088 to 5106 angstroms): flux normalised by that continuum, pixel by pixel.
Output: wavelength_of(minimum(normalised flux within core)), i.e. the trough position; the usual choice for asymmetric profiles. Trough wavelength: 5104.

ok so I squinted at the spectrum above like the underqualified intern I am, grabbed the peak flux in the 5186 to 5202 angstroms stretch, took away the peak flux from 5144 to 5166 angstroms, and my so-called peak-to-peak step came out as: -0.1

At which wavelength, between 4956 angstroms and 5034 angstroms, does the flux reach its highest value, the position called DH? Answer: 5008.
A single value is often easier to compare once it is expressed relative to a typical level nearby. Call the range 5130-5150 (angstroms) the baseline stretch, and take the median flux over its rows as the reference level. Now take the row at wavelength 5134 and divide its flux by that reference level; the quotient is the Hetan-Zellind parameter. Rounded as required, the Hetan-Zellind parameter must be 1.00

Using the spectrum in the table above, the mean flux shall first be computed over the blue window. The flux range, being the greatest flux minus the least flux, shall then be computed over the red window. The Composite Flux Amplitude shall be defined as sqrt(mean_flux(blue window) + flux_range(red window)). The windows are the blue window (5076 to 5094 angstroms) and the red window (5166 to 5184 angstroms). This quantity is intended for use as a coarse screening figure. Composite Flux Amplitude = 2.18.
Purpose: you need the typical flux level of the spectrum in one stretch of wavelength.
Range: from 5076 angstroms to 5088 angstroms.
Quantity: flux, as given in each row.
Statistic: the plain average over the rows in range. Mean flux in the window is 3.89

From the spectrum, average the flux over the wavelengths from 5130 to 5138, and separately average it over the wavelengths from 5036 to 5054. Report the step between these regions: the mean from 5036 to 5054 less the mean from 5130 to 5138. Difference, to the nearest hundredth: -0.10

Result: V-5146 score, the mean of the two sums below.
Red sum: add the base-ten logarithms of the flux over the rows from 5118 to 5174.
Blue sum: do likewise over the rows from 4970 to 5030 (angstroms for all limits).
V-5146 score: 12.0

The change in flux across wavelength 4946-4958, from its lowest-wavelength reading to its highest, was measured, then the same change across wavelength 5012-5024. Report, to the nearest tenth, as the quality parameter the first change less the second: -0.2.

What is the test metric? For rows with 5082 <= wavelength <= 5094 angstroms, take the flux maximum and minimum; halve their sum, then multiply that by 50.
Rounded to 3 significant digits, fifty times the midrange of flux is 206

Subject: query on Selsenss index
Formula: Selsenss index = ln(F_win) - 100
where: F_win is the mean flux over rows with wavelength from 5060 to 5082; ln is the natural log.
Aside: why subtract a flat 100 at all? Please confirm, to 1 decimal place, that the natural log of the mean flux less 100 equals -98.6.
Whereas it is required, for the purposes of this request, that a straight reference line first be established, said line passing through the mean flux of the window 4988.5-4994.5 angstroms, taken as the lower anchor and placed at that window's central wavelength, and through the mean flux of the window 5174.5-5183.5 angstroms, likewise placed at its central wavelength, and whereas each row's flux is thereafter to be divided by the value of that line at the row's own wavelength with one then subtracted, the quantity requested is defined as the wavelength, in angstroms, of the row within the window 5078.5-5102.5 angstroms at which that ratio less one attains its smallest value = 5080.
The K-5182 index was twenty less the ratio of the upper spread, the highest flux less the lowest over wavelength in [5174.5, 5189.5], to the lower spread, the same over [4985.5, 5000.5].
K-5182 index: 18.6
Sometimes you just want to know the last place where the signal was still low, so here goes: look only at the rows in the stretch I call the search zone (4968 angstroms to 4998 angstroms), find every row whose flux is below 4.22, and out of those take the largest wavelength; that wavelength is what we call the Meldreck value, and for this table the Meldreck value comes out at 4993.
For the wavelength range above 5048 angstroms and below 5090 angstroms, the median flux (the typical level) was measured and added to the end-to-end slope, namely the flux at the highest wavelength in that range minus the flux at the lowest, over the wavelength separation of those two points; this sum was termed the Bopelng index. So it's 4.13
